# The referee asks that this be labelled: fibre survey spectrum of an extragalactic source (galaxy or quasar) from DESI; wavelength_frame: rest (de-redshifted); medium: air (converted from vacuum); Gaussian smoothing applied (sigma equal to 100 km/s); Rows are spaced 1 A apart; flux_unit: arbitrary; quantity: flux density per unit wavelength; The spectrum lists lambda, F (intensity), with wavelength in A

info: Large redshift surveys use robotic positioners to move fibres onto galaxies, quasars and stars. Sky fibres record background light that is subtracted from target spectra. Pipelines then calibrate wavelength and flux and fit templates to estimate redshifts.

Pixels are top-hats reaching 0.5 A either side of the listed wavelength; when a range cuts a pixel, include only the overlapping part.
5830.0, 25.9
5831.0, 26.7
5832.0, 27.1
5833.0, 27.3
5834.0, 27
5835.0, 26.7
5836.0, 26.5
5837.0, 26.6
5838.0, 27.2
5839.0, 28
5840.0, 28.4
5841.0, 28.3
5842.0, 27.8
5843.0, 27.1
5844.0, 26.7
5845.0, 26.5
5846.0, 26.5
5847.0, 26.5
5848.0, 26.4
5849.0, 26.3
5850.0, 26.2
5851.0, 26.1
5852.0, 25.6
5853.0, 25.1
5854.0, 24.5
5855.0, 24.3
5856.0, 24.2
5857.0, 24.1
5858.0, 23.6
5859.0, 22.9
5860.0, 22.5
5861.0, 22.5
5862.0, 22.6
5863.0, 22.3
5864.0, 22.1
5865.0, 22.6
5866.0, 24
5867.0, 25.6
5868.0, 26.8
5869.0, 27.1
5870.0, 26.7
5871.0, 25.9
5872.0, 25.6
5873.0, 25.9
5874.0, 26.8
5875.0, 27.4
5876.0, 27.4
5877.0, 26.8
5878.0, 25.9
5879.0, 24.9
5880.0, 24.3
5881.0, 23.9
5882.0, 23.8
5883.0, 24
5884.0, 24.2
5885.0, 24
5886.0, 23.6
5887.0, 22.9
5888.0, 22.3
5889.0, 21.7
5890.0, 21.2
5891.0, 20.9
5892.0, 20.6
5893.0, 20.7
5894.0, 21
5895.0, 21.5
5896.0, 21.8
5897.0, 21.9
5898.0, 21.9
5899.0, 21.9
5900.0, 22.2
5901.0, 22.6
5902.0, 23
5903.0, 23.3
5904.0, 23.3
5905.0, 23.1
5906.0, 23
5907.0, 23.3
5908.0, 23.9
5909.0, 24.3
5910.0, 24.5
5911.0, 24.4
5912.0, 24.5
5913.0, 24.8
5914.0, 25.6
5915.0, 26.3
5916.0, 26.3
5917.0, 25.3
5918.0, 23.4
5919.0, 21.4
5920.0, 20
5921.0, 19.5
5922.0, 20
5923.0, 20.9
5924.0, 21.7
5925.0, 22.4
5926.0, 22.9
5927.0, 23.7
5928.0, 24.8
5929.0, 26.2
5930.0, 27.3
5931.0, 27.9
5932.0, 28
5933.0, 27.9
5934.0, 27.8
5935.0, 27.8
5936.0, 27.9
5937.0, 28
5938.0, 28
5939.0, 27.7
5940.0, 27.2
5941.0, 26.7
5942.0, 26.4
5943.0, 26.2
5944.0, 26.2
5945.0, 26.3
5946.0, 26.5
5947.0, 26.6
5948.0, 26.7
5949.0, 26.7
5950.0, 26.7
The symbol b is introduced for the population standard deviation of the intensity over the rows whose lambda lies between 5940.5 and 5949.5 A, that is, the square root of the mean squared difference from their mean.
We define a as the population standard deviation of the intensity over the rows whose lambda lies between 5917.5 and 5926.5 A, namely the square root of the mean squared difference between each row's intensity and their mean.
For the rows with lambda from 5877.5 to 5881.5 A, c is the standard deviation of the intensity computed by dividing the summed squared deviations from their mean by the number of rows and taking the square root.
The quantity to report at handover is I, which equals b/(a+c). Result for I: 0.1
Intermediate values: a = 1.30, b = 0.20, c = 0.75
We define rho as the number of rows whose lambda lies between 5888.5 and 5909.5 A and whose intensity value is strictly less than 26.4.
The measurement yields 21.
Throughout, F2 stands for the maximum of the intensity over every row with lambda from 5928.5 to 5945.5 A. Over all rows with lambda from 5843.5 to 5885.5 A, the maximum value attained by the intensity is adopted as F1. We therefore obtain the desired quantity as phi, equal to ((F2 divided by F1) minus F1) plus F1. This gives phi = 1.0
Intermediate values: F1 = 27.4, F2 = 28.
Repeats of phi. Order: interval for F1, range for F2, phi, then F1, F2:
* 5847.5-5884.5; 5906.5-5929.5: 1.0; 27.4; 26.3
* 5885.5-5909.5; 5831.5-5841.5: 1.2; 24.3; 28.4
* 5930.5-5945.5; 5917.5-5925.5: 0.8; 28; 23.4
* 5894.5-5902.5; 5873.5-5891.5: 1.2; 23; 27.4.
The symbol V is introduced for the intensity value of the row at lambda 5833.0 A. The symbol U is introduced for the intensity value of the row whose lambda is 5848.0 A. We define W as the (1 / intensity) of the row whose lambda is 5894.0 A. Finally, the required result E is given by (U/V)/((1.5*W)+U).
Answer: 0.0365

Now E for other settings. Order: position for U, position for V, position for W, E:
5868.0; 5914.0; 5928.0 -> 0.0390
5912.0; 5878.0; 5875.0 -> 0.0385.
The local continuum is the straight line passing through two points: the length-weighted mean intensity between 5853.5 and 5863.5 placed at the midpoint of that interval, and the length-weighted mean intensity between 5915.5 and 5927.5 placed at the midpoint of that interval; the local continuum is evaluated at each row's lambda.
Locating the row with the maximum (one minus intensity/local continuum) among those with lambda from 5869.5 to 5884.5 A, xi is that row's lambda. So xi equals 5882.0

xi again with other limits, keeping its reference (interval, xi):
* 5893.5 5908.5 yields 5894.0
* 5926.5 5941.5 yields 5927.0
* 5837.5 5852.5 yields 5852.0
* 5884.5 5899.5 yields 5892.0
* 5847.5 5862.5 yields 5860.0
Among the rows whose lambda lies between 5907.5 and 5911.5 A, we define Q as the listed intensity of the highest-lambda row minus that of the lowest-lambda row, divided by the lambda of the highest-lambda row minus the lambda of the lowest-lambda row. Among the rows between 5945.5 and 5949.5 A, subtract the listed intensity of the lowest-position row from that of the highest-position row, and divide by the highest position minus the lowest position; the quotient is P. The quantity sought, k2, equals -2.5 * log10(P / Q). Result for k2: 1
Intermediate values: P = 0.07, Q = 0.2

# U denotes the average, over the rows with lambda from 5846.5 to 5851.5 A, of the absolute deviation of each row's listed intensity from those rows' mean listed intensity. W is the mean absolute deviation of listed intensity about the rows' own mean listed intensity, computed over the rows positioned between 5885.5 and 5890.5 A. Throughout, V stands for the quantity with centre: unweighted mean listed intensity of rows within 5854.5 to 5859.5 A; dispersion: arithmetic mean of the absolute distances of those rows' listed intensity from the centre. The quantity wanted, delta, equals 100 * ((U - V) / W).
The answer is -46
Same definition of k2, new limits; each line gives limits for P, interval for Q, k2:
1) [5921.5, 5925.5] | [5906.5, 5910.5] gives -1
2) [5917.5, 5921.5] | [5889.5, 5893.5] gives -2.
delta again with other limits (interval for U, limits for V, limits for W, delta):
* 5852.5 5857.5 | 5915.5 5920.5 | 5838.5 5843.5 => -472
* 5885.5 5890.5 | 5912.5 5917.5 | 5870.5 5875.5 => 35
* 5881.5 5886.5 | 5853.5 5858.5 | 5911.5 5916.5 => -8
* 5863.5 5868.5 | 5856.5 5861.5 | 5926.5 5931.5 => 72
